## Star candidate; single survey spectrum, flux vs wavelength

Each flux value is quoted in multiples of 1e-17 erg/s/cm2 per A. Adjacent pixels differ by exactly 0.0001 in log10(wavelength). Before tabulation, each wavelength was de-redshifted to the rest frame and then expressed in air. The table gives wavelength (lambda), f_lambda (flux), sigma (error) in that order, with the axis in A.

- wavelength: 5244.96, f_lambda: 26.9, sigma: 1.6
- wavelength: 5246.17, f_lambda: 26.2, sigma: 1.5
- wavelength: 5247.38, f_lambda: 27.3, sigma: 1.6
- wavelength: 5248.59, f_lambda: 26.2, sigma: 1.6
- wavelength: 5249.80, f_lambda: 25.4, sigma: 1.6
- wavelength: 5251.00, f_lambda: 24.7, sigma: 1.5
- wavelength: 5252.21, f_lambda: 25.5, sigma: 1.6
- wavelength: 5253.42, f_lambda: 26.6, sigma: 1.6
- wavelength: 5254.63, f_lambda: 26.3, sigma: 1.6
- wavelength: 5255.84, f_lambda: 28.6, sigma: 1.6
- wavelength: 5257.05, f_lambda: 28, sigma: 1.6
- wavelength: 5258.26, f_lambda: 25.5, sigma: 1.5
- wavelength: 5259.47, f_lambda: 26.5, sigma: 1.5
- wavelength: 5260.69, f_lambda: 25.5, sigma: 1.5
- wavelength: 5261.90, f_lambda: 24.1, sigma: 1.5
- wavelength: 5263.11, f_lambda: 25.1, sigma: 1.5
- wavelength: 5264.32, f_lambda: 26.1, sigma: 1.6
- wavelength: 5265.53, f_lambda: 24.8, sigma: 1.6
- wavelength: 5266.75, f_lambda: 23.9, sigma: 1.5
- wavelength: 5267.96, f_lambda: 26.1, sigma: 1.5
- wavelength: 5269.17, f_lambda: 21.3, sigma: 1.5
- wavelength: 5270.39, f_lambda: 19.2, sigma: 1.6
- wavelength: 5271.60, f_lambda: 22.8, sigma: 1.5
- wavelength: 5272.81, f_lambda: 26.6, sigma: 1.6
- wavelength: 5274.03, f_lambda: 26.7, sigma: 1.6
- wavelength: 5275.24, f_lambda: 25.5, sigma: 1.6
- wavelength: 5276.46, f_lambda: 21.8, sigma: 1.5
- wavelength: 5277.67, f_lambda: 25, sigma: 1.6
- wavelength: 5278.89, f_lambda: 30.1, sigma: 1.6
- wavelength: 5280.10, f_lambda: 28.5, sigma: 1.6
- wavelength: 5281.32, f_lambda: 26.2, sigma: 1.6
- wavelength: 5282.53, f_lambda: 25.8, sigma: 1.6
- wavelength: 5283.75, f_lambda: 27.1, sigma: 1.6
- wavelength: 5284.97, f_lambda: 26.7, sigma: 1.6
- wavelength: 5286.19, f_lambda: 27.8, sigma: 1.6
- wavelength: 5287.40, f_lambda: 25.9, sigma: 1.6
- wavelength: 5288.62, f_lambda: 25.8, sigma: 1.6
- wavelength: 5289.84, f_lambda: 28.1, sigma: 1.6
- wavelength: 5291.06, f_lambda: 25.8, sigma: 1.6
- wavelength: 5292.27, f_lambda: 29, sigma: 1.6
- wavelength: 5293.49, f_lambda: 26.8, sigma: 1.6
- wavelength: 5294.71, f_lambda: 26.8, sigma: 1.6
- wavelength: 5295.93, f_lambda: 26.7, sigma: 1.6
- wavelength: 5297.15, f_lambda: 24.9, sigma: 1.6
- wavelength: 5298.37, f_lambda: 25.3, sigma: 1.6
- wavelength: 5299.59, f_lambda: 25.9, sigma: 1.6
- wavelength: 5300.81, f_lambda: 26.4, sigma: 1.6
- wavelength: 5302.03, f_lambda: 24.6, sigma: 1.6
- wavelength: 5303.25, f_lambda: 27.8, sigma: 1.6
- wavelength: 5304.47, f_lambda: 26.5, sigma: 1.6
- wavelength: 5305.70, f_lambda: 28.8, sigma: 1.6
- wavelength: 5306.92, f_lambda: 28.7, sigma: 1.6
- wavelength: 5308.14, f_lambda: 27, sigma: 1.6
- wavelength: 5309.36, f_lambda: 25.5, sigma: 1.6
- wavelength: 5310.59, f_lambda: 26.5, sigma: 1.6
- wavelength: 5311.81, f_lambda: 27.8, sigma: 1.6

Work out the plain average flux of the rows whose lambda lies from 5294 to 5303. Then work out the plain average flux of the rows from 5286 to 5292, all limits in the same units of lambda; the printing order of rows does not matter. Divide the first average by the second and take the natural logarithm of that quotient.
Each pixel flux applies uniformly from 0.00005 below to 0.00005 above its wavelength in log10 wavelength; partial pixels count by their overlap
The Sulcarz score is -0.034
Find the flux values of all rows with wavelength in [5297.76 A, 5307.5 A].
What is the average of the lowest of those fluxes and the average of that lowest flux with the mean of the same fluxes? 25.1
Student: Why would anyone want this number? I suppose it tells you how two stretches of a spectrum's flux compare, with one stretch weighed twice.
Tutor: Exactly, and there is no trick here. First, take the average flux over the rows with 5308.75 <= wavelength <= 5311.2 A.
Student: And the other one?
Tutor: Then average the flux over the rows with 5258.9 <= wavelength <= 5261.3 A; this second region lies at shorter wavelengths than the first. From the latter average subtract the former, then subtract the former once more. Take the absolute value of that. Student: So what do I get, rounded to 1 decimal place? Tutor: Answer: 26.0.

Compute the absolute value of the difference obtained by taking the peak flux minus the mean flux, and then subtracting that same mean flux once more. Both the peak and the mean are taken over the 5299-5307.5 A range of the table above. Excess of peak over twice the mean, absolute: 25.1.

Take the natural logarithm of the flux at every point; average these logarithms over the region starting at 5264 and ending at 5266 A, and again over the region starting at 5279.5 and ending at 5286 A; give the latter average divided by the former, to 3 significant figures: 1.02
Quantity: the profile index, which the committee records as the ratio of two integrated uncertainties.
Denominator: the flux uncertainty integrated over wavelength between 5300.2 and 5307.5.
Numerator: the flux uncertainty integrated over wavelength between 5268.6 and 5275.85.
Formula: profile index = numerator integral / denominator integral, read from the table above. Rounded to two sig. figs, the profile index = 0.97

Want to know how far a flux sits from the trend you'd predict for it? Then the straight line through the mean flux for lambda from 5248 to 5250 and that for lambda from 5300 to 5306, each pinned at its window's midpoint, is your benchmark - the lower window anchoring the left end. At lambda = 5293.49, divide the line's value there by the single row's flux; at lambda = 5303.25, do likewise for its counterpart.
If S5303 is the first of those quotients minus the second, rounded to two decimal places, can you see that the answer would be 0.03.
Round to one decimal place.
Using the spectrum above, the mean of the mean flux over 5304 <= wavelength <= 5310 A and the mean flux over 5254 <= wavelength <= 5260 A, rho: 27.1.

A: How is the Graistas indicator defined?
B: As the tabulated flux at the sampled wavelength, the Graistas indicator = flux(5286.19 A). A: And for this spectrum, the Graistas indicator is 27.8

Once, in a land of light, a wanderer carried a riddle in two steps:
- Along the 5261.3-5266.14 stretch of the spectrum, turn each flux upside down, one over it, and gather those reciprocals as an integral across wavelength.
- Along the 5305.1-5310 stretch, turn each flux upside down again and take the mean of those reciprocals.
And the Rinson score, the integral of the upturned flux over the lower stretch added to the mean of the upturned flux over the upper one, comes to 0.230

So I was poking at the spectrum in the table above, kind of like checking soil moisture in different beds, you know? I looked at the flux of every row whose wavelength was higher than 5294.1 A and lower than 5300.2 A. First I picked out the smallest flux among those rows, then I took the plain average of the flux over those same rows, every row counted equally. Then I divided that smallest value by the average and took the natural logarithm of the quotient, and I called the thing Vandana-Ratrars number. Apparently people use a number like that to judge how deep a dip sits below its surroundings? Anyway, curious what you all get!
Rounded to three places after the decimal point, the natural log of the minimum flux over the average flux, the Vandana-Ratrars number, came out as -0.040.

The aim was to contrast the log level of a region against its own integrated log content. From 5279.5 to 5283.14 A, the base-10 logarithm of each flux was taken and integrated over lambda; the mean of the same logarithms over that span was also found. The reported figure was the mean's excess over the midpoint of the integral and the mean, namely -1.89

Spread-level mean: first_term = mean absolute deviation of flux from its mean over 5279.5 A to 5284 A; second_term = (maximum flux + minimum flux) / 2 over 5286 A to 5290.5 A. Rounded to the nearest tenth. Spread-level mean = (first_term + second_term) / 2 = 13.9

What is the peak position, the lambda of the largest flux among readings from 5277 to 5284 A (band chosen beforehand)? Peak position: 5278.89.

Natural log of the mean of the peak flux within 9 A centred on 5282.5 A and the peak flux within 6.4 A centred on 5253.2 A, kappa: 3.38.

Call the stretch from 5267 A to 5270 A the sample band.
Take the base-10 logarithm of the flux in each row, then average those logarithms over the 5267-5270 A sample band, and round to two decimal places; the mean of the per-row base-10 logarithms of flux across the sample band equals 1.37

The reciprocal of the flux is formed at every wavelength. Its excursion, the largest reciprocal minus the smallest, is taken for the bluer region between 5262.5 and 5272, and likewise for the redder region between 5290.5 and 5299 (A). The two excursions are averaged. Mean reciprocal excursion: 0.010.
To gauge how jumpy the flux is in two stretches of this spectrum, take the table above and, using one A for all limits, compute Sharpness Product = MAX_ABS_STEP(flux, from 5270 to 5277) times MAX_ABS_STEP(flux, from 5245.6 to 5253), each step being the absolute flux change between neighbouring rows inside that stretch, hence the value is 4.2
